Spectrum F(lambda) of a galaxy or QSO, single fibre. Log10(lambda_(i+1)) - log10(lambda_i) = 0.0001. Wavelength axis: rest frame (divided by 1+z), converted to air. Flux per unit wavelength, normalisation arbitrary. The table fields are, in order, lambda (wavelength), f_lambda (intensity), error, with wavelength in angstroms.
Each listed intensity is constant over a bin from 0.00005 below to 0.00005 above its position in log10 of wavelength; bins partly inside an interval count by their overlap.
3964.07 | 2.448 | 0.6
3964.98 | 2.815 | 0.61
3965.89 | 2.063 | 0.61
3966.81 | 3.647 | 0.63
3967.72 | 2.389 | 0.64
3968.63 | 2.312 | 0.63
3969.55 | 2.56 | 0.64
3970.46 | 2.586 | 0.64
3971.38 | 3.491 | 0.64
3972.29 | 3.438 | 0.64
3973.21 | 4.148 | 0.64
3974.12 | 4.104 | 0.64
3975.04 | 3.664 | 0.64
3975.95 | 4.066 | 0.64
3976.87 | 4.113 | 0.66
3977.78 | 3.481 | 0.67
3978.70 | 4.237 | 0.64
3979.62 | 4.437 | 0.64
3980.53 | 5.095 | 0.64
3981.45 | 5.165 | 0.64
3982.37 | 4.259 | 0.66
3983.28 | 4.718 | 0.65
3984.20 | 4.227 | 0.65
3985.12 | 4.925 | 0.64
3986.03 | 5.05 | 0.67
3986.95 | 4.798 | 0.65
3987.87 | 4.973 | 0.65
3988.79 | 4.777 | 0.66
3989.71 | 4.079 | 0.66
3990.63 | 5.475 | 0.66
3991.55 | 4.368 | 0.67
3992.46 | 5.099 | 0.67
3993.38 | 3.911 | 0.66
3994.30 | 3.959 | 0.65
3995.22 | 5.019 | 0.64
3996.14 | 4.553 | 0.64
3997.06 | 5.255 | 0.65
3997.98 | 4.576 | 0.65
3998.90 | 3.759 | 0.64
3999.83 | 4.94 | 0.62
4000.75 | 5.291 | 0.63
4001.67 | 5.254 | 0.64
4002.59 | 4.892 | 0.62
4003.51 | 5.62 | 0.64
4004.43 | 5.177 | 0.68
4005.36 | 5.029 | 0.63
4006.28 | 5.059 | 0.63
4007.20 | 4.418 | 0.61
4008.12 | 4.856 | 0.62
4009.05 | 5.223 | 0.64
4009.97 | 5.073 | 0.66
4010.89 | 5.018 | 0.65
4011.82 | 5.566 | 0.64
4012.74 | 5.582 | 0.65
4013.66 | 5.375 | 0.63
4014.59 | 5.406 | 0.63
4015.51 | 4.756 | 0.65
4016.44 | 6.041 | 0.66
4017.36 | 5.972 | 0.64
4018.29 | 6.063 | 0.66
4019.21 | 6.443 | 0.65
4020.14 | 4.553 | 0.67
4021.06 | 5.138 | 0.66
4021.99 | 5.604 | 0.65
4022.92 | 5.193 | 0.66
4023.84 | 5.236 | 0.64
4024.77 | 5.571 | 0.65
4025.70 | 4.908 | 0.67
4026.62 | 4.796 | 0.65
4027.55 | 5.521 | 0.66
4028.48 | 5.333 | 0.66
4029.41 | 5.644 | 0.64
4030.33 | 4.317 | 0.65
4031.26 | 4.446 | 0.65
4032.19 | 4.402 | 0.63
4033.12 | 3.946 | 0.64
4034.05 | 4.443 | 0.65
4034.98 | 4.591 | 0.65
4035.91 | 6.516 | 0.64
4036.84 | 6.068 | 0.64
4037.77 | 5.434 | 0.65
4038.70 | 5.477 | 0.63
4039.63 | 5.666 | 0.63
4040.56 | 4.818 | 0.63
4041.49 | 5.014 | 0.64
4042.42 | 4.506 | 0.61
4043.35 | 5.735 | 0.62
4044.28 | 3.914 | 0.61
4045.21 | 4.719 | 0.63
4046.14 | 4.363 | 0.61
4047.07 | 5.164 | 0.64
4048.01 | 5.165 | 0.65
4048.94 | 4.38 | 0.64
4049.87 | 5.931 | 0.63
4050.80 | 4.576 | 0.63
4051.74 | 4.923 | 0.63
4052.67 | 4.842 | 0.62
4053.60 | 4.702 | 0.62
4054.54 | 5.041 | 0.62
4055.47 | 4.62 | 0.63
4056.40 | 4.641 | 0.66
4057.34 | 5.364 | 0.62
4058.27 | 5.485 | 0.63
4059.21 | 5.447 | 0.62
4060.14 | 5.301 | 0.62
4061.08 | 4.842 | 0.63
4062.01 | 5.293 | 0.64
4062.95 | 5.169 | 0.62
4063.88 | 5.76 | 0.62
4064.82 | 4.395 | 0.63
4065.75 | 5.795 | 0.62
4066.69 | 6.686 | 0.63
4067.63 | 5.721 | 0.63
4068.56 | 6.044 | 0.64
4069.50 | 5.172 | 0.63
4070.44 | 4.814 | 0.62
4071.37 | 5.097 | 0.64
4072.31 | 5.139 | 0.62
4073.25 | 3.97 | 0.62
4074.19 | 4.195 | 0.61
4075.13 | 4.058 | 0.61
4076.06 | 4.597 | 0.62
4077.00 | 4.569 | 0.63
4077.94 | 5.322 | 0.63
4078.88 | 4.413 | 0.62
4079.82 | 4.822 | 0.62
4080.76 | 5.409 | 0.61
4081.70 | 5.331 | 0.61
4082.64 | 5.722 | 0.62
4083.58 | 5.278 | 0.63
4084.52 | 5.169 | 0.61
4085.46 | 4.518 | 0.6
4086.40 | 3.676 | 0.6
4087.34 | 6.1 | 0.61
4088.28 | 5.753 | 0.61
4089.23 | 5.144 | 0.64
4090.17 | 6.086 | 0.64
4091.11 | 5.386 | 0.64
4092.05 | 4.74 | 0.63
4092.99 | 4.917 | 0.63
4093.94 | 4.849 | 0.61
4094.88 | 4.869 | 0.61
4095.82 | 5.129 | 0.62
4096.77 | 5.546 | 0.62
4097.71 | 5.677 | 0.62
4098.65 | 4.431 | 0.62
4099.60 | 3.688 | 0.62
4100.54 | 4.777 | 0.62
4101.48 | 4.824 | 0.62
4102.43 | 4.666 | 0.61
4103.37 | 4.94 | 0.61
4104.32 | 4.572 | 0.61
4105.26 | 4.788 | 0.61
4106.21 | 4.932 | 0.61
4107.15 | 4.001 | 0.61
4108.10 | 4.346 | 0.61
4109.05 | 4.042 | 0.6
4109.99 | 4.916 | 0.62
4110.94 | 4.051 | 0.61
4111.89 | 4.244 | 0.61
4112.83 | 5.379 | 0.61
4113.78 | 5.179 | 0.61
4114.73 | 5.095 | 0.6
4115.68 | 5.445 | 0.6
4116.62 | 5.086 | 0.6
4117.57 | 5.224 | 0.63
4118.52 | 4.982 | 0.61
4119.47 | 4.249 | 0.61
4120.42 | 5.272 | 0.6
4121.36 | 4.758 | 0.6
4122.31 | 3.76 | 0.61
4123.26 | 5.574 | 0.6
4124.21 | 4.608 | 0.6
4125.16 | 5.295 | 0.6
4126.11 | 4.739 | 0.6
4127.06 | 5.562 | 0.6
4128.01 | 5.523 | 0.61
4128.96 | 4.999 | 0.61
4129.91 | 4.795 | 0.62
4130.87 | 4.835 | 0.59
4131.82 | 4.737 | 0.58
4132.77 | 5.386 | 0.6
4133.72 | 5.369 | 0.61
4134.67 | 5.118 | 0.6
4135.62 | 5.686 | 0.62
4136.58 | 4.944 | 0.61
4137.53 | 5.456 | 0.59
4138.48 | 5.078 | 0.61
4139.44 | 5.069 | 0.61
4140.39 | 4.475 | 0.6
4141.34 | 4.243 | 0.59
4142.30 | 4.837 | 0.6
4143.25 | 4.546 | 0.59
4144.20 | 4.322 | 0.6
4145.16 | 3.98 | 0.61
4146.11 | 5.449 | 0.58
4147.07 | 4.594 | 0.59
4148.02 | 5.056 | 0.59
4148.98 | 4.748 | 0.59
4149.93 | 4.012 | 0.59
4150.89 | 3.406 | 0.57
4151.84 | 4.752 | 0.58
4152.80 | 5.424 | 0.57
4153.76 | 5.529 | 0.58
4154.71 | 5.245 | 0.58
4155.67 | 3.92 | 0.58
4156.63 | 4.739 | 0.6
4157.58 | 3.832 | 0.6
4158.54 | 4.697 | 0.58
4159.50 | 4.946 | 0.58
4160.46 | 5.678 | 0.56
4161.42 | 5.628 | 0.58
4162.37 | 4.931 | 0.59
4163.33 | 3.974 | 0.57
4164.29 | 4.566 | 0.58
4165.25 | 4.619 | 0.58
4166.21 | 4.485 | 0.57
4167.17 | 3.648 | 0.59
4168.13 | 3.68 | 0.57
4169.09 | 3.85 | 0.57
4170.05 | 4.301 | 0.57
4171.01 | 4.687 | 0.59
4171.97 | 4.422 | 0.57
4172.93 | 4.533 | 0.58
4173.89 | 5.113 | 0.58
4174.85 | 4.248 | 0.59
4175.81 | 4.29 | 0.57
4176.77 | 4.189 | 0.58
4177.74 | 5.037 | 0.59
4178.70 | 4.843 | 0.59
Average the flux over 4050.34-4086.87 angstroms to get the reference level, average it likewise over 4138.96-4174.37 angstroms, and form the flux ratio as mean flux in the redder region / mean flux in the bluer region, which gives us 0.91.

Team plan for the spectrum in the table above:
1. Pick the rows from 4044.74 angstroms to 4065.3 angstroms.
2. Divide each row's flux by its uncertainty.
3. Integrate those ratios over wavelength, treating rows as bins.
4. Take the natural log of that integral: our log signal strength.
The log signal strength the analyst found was 5.10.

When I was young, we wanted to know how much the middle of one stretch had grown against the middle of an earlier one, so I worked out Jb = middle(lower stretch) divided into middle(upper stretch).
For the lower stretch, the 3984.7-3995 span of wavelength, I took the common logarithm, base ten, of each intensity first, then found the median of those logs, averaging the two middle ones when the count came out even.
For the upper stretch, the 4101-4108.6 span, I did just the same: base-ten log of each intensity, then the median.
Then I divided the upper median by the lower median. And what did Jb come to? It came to 0.99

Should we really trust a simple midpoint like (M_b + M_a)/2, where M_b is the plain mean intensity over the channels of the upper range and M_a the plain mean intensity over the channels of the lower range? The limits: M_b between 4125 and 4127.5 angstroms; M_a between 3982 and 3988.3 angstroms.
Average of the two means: 4.95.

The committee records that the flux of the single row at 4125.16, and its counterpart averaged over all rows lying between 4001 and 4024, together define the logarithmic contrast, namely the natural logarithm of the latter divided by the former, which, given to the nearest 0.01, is 0.00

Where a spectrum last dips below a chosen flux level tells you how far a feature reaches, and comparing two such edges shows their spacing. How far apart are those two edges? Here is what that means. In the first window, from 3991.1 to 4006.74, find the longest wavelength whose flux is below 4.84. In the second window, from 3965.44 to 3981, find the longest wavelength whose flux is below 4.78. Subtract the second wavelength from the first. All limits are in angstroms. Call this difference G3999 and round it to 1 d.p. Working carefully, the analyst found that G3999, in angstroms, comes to 19.3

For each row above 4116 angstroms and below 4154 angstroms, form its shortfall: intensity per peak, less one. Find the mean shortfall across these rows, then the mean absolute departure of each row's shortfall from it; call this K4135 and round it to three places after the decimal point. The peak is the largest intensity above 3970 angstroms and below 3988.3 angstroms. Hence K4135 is 0.082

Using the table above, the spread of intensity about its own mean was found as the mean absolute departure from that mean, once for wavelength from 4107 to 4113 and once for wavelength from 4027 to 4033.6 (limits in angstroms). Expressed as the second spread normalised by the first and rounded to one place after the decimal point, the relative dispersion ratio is 1.5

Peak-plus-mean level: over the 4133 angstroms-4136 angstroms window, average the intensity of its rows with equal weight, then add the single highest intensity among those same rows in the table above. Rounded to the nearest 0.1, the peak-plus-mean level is 11.1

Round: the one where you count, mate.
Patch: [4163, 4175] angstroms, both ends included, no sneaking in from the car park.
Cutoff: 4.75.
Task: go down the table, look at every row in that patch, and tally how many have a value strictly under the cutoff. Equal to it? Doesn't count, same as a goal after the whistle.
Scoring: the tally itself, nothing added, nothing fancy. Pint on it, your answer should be 12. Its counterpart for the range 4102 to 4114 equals 7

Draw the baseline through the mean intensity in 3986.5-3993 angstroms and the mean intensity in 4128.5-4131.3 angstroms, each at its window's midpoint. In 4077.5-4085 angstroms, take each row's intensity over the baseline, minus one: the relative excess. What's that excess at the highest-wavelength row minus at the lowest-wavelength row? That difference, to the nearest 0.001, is -0.032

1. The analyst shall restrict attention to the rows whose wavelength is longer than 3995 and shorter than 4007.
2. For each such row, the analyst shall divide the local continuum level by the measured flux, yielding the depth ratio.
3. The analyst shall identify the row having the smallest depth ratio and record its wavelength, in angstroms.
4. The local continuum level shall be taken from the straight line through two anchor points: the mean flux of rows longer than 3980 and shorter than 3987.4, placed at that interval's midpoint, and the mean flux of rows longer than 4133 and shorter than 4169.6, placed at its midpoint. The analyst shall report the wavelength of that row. 4003.51 angstroms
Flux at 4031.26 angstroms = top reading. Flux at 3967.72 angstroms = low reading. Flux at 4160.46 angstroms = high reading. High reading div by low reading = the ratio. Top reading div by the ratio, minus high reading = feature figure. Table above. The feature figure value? -3.8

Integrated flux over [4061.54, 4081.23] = 100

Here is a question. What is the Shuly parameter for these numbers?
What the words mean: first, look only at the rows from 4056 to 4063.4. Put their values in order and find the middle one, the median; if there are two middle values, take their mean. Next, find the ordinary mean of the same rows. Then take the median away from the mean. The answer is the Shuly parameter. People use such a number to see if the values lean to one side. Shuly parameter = -0.104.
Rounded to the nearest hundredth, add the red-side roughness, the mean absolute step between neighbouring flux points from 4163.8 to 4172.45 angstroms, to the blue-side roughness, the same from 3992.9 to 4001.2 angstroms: 0.95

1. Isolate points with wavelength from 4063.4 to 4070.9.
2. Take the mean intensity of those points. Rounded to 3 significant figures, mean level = 5.55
